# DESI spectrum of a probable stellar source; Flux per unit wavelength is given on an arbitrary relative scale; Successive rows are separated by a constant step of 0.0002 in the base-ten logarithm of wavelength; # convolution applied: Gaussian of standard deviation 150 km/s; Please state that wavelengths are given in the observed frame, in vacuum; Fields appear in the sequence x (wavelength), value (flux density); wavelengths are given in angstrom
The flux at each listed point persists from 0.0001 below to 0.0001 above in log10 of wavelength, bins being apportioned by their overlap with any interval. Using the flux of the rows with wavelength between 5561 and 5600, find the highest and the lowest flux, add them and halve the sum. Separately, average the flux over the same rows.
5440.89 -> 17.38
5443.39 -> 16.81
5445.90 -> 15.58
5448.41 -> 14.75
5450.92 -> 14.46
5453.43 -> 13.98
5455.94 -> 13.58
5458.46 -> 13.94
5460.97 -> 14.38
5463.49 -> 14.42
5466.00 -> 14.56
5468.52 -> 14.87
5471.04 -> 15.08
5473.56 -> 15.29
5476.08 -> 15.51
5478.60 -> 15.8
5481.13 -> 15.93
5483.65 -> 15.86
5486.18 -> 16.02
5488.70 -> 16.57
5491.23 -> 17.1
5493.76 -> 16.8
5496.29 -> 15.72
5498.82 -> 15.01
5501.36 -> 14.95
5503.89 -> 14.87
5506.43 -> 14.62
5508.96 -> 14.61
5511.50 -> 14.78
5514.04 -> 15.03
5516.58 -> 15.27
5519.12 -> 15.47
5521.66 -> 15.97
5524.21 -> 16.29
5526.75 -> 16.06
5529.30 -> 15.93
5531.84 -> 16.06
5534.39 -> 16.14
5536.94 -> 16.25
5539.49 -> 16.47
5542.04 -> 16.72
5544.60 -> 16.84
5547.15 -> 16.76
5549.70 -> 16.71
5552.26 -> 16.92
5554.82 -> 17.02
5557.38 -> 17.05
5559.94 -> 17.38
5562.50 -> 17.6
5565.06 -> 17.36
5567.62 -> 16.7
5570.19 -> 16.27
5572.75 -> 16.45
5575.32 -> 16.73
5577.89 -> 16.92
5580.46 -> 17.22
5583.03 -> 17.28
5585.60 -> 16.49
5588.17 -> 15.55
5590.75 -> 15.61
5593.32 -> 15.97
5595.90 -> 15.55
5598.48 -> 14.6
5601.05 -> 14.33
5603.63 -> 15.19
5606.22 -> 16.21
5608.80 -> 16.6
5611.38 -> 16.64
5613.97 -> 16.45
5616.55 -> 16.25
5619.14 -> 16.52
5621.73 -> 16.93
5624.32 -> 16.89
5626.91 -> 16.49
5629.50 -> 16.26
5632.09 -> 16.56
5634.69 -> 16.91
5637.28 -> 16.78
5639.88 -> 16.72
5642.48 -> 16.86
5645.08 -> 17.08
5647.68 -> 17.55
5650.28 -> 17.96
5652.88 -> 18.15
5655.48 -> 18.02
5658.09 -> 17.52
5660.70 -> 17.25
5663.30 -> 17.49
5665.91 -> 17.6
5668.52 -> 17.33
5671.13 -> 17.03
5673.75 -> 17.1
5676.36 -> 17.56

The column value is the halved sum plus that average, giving 32.5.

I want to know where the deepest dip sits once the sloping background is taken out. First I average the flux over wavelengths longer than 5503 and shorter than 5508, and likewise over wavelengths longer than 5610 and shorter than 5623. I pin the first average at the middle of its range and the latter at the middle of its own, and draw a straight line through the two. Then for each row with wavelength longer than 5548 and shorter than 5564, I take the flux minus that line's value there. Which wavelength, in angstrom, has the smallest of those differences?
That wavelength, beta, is 5549.70 angstrom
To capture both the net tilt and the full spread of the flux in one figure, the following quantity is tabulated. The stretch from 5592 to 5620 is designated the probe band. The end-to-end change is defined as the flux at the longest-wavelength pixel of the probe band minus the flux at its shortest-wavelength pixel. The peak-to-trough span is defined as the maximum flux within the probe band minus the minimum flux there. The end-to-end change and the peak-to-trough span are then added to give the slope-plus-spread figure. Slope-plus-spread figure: 2.9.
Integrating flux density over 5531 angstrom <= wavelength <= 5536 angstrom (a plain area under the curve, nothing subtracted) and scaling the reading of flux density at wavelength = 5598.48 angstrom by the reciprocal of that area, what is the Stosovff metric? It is 0.18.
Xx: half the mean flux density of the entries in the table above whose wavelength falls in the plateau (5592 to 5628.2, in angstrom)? 8.0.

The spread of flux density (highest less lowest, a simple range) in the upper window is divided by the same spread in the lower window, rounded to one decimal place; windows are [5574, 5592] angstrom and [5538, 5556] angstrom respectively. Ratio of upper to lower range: 3.1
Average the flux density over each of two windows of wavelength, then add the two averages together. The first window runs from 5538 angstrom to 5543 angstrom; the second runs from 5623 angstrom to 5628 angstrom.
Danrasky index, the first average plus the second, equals 33.3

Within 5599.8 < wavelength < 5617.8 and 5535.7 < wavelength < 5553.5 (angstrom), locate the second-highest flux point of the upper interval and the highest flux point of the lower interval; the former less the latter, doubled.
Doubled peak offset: -0.6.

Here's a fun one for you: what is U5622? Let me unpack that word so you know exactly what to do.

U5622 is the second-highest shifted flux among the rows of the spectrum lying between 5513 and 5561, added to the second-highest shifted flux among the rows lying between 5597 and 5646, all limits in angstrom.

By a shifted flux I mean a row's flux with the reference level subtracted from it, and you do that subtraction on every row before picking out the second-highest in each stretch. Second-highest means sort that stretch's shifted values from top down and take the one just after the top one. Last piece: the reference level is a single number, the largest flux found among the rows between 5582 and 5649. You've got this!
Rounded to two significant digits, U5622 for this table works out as -1.1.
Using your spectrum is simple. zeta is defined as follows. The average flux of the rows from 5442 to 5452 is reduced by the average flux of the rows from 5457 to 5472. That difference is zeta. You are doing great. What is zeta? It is 0.9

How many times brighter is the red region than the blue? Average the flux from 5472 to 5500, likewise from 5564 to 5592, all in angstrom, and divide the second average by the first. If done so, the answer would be 1.04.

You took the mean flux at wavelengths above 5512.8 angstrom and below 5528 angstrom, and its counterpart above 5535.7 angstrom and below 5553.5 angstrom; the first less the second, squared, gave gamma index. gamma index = 1.0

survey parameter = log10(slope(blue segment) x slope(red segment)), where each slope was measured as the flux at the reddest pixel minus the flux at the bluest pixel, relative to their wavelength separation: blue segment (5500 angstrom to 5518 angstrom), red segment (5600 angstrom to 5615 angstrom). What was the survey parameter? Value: -2.46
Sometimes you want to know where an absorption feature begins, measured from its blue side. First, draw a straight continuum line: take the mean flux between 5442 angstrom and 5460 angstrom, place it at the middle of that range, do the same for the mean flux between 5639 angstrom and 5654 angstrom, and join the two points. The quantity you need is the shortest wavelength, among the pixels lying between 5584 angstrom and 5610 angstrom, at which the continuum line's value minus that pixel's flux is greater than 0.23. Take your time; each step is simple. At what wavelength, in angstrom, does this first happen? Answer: 5588.17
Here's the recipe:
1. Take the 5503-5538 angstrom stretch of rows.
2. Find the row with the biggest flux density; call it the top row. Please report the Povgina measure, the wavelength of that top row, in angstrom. 5524.21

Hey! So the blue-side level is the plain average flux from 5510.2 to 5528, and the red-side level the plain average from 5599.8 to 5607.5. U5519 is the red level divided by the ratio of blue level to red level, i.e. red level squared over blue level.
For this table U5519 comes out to 14.9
